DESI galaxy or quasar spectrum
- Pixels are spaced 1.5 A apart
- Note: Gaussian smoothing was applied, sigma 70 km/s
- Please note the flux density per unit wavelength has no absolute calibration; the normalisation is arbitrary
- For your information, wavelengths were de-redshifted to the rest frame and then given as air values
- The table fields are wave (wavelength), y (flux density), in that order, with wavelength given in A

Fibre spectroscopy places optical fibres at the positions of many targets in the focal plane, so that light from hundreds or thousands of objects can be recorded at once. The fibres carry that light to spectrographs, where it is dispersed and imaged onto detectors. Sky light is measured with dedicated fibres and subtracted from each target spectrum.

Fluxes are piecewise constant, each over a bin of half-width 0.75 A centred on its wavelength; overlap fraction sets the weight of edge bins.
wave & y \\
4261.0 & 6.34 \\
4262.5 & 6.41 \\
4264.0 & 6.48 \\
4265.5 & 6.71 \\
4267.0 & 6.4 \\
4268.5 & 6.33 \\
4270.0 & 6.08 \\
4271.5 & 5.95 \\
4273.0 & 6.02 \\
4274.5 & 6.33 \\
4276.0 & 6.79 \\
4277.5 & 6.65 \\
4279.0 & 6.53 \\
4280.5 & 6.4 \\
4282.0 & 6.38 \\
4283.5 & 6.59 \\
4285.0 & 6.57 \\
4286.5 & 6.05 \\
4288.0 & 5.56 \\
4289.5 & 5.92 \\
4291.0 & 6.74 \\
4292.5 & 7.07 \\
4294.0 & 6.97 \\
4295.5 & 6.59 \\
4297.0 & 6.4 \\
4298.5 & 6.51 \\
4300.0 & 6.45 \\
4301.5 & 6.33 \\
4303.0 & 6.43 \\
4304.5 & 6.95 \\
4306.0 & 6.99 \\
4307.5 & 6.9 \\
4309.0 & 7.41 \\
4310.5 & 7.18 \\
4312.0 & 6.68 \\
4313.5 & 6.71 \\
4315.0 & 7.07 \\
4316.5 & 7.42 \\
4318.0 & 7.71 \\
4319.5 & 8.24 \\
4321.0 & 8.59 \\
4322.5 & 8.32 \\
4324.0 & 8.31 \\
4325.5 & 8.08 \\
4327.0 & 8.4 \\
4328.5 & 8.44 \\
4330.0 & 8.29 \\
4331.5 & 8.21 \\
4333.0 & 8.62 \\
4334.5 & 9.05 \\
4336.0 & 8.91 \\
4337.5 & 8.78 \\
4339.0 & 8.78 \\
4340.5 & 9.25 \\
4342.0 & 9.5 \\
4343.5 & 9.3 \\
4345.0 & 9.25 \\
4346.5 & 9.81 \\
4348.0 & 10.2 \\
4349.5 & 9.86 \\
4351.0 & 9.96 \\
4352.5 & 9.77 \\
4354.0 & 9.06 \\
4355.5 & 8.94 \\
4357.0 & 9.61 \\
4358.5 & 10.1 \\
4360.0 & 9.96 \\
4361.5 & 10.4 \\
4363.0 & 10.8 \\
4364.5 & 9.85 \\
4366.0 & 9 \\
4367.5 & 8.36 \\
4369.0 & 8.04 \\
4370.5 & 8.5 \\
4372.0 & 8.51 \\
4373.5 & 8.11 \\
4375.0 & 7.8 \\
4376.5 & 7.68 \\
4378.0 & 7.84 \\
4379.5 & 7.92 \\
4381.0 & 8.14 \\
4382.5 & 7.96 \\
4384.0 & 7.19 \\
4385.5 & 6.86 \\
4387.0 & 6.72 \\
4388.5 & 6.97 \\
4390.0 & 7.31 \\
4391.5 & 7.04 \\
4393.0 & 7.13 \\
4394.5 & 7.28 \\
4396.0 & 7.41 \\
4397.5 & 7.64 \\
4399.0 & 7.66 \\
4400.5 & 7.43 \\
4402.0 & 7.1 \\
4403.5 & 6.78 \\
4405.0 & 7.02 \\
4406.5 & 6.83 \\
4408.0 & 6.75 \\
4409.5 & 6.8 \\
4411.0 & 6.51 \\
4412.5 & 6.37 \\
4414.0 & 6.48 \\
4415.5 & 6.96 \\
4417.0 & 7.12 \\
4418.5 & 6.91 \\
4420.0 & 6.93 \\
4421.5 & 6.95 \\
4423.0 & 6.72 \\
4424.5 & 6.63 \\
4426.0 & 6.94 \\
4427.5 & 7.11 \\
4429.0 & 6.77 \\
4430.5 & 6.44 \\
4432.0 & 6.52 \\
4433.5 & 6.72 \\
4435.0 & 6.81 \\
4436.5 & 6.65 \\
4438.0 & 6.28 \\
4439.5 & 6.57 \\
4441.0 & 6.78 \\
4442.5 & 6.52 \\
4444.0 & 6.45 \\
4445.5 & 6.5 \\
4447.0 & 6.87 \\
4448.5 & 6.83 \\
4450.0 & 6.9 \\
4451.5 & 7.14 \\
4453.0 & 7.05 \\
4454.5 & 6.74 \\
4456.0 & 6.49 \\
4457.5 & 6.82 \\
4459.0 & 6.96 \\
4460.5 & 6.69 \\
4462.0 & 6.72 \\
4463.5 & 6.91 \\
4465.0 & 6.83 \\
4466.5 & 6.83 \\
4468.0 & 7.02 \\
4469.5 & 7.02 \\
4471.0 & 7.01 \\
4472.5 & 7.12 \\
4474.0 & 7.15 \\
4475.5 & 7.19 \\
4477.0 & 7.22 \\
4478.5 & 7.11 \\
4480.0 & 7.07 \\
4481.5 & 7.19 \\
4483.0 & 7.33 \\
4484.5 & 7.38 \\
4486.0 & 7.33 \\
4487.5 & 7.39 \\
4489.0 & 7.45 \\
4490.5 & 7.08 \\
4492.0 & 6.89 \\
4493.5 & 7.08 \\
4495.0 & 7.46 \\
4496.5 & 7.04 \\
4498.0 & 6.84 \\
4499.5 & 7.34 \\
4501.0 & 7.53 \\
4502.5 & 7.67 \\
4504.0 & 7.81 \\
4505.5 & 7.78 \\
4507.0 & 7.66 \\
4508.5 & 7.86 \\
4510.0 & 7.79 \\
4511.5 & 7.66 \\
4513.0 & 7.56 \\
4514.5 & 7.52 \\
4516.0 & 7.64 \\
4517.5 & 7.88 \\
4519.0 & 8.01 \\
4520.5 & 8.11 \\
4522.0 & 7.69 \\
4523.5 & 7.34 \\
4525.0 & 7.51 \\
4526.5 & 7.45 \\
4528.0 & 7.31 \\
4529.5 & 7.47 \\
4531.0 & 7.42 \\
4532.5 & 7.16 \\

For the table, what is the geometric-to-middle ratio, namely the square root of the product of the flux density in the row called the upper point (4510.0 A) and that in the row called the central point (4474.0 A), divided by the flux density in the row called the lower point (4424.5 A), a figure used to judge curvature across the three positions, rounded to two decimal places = 1.13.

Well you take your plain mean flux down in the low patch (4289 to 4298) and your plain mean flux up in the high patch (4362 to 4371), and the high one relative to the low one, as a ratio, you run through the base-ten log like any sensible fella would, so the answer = 0.14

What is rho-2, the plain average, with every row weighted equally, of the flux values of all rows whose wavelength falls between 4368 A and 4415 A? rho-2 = 7.35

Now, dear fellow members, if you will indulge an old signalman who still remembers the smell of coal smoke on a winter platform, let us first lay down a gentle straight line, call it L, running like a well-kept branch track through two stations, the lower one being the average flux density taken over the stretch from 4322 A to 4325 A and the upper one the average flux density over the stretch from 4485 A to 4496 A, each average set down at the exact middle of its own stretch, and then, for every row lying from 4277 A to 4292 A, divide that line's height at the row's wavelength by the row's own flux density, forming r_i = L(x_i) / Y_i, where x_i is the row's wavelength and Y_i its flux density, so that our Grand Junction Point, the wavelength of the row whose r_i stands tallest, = 4288.0 A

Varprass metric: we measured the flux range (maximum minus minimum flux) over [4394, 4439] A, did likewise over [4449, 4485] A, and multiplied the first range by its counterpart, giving 1.2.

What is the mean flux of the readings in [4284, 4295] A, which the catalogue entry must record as 6.4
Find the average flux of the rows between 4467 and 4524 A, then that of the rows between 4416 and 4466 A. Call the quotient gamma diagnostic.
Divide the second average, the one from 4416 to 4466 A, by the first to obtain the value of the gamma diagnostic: 0.91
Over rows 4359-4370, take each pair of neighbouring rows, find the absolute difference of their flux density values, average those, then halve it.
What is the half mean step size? 0.300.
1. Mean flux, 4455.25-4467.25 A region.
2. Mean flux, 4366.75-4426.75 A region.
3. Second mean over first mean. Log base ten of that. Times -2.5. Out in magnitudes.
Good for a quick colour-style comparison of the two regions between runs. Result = -0.08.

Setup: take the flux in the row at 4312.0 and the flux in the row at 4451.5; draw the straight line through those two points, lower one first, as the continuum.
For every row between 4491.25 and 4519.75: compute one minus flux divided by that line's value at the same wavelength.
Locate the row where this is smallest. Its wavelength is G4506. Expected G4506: 4519.0 A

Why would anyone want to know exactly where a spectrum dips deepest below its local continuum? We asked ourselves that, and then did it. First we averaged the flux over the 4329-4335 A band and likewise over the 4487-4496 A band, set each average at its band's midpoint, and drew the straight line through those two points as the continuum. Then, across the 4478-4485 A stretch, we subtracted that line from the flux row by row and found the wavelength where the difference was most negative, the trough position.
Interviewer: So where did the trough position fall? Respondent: 4480.0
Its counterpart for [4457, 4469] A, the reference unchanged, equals 4460.5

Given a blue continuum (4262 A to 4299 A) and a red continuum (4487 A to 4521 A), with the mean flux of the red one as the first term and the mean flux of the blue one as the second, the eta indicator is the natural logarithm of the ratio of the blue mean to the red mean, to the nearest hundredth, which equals -0.16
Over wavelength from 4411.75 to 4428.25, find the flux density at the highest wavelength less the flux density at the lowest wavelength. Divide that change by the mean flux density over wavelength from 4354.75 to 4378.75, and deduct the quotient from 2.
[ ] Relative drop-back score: 1.92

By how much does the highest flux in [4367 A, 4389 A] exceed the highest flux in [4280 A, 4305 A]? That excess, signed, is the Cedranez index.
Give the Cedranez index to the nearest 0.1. 1.4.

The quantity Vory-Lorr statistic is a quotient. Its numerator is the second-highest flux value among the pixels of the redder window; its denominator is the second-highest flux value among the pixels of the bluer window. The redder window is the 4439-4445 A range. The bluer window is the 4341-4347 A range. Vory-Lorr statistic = 0.69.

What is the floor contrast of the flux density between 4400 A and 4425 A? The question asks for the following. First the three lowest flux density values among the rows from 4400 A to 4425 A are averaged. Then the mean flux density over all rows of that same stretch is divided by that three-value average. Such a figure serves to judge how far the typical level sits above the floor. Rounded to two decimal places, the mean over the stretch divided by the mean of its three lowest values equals 1.06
